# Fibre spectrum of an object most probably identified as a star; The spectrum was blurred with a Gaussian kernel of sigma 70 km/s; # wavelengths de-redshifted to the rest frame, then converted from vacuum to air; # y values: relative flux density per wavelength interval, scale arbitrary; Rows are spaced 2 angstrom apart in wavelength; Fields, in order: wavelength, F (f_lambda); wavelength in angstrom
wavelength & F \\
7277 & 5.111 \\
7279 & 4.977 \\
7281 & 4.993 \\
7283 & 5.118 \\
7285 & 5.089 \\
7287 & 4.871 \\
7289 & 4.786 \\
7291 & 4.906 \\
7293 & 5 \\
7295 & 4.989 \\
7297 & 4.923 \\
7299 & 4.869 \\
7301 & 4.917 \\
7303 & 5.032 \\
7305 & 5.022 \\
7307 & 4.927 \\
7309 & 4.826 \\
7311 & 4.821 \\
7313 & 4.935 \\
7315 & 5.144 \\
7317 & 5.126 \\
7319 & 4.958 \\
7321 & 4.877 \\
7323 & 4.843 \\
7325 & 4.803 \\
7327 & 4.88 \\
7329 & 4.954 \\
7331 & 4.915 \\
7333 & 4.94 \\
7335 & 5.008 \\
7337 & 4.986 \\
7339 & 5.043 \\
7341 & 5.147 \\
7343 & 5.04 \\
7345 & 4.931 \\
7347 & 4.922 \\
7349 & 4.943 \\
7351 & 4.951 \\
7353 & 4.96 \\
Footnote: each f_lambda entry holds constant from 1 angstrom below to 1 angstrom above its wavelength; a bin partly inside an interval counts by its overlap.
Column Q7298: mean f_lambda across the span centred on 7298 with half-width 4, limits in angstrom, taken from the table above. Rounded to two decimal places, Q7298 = 4.92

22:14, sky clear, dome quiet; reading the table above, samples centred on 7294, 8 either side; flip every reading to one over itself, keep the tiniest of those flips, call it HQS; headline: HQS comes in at 0.200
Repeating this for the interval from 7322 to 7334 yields 0.202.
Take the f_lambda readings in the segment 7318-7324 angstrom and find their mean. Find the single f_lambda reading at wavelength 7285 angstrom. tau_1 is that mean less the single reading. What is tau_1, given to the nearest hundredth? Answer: -0.20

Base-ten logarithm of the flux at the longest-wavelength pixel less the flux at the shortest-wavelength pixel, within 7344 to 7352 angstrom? -1.7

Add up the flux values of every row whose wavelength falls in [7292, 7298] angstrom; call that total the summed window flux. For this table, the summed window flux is 14.9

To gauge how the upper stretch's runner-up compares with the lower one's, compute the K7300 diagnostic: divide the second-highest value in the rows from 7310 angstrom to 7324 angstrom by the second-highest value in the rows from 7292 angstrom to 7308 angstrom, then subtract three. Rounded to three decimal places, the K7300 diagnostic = -1.979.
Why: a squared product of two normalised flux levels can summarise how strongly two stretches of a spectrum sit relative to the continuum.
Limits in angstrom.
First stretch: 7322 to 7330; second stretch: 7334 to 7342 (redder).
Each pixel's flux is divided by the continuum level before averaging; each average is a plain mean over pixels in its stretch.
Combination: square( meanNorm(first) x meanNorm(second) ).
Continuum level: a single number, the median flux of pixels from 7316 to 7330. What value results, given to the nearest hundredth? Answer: 1.06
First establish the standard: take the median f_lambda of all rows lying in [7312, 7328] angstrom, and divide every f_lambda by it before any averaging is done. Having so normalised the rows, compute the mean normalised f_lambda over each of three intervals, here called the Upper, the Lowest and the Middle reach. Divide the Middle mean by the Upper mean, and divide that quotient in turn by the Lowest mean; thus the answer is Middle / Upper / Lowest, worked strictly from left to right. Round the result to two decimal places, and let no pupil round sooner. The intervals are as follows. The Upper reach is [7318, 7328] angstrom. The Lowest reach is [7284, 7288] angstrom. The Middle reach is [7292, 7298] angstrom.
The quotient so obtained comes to 1.01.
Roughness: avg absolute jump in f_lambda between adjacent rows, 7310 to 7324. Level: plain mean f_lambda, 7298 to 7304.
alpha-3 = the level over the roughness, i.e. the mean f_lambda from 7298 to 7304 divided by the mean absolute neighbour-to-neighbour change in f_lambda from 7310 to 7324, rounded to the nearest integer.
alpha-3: 47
